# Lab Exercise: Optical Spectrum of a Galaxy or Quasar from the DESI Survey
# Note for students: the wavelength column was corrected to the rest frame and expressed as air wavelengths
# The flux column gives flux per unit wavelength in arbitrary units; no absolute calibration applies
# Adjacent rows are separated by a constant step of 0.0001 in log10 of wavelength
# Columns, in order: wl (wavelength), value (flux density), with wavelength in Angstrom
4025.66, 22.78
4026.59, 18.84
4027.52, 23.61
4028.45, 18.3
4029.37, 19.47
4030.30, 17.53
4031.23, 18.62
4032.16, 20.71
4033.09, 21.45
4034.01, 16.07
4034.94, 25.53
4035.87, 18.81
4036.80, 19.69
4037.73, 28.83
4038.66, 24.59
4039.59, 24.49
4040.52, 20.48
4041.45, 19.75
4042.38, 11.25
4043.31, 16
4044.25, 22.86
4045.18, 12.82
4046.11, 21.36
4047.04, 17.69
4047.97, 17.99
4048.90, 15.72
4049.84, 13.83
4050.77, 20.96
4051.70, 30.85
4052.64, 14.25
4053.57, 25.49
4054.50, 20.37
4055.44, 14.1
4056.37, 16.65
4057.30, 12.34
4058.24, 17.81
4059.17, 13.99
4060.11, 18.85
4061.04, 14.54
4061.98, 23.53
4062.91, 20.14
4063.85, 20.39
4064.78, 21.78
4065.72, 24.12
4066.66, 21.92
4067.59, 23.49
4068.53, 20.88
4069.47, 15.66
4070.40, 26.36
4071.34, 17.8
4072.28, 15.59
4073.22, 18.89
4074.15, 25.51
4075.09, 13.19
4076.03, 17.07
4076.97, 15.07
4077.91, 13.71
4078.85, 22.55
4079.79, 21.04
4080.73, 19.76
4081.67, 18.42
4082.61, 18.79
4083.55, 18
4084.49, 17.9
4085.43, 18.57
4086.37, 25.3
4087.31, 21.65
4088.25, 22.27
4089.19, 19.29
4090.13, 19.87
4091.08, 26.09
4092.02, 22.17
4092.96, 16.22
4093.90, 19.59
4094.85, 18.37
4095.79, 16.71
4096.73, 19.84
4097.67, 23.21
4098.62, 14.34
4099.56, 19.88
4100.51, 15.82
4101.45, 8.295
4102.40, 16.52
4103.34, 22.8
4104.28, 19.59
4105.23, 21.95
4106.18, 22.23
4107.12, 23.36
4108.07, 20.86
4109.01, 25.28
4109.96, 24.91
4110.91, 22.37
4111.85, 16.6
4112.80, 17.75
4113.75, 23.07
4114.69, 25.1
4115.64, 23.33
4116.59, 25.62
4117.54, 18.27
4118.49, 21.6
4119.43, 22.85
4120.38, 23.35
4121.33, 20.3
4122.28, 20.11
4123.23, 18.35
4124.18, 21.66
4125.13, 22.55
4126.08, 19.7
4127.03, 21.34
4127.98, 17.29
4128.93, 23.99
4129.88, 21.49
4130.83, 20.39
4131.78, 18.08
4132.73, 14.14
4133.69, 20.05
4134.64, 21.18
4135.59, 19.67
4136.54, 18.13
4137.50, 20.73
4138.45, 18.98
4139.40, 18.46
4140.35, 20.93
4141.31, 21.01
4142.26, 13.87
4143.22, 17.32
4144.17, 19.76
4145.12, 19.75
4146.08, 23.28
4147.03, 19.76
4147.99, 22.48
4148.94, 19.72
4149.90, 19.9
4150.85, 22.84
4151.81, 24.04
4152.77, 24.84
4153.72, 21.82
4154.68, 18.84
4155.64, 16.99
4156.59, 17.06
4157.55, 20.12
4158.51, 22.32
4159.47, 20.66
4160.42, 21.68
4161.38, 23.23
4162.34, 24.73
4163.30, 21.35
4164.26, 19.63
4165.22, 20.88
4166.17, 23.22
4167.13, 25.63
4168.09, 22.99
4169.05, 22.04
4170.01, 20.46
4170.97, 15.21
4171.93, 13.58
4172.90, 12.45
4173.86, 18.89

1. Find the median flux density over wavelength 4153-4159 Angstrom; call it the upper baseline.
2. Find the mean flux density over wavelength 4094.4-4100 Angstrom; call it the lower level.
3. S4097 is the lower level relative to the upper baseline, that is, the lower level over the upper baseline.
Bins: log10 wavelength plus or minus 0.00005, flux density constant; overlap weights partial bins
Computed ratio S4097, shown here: 0.96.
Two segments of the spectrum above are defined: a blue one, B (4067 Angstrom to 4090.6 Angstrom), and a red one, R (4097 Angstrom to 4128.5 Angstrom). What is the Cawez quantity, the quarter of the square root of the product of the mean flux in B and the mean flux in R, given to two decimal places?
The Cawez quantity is 5.01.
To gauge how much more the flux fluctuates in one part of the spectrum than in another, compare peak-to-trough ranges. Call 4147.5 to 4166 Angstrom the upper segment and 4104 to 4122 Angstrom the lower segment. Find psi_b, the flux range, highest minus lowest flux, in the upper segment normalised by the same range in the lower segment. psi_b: 0.87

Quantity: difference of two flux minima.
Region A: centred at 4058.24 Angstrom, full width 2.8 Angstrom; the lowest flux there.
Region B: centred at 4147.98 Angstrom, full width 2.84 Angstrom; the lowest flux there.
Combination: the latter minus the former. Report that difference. 7.4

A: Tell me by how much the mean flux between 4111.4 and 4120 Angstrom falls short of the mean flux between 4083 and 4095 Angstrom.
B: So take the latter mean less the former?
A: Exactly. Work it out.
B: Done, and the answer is -1.2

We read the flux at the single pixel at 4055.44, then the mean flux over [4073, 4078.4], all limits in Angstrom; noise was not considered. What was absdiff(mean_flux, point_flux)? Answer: 3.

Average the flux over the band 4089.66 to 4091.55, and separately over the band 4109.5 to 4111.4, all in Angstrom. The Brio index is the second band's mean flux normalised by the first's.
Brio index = 1.03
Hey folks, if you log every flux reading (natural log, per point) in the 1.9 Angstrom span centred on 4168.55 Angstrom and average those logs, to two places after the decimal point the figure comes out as 3.11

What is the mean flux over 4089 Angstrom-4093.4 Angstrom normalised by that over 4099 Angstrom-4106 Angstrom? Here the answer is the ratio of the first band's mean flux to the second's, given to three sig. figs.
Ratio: 1.16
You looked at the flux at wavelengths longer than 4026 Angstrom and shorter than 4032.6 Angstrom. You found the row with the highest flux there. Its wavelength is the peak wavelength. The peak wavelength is 4027.52 Angstrom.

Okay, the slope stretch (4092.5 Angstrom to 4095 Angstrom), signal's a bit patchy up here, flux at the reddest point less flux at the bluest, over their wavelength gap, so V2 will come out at 1.1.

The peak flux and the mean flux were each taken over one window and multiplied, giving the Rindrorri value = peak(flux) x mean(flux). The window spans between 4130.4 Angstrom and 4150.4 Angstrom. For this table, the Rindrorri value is 452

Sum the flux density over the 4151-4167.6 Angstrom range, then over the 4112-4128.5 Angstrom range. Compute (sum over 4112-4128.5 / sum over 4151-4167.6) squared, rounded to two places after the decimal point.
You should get 0.97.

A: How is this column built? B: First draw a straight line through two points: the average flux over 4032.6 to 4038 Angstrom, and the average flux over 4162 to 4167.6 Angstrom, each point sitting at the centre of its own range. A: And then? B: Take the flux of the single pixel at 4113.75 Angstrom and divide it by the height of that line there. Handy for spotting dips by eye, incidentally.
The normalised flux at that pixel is 1.0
